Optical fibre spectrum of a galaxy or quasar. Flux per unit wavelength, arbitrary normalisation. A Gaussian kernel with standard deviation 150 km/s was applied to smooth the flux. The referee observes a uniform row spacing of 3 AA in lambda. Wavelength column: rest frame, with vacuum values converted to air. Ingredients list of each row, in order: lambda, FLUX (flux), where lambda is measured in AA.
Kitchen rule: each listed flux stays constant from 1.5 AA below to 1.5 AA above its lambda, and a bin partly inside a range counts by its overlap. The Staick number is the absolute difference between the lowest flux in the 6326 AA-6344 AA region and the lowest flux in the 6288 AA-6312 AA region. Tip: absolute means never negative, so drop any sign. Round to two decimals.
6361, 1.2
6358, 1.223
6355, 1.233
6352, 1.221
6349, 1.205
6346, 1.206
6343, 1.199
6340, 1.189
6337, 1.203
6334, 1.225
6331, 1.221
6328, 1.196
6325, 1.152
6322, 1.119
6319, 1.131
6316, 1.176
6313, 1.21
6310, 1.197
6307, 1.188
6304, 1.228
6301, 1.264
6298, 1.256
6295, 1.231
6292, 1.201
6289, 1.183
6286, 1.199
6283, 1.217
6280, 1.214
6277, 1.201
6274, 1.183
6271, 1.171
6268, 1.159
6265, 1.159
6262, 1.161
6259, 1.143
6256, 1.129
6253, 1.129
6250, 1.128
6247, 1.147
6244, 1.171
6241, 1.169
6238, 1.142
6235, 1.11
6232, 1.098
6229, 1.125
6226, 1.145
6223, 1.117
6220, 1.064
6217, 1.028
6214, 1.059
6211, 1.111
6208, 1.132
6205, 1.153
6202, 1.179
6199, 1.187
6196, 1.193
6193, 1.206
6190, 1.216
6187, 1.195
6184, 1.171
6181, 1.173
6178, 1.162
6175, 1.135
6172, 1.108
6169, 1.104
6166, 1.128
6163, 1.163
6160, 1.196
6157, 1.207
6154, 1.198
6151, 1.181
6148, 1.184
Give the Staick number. 0.01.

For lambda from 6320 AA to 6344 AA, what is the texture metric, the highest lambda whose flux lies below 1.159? 6325 AA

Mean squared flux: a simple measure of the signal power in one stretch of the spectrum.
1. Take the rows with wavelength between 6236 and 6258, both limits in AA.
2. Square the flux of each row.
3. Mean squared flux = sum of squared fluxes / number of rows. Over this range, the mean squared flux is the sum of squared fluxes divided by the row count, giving 1.31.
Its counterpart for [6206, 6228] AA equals 1.20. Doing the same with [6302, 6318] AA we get 1.44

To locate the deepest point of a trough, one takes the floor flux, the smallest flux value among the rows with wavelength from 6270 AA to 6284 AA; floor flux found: 1.171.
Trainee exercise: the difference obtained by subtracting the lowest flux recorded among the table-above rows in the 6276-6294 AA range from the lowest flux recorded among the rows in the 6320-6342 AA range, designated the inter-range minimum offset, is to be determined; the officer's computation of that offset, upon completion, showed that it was -0.06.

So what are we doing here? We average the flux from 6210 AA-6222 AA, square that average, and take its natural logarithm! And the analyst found 0.127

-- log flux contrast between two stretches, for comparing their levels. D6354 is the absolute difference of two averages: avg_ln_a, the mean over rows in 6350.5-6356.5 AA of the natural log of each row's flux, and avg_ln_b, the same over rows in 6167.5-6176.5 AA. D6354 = 0.10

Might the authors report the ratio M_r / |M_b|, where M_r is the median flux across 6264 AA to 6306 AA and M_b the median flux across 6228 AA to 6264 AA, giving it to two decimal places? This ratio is 1.06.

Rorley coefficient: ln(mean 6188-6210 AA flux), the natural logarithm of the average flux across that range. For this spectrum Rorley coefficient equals 0.17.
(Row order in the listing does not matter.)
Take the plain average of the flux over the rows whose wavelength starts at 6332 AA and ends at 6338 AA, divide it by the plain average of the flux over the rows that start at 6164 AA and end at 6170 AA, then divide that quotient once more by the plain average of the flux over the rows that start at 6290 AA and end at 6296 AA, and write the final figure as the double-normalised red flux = 0.89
